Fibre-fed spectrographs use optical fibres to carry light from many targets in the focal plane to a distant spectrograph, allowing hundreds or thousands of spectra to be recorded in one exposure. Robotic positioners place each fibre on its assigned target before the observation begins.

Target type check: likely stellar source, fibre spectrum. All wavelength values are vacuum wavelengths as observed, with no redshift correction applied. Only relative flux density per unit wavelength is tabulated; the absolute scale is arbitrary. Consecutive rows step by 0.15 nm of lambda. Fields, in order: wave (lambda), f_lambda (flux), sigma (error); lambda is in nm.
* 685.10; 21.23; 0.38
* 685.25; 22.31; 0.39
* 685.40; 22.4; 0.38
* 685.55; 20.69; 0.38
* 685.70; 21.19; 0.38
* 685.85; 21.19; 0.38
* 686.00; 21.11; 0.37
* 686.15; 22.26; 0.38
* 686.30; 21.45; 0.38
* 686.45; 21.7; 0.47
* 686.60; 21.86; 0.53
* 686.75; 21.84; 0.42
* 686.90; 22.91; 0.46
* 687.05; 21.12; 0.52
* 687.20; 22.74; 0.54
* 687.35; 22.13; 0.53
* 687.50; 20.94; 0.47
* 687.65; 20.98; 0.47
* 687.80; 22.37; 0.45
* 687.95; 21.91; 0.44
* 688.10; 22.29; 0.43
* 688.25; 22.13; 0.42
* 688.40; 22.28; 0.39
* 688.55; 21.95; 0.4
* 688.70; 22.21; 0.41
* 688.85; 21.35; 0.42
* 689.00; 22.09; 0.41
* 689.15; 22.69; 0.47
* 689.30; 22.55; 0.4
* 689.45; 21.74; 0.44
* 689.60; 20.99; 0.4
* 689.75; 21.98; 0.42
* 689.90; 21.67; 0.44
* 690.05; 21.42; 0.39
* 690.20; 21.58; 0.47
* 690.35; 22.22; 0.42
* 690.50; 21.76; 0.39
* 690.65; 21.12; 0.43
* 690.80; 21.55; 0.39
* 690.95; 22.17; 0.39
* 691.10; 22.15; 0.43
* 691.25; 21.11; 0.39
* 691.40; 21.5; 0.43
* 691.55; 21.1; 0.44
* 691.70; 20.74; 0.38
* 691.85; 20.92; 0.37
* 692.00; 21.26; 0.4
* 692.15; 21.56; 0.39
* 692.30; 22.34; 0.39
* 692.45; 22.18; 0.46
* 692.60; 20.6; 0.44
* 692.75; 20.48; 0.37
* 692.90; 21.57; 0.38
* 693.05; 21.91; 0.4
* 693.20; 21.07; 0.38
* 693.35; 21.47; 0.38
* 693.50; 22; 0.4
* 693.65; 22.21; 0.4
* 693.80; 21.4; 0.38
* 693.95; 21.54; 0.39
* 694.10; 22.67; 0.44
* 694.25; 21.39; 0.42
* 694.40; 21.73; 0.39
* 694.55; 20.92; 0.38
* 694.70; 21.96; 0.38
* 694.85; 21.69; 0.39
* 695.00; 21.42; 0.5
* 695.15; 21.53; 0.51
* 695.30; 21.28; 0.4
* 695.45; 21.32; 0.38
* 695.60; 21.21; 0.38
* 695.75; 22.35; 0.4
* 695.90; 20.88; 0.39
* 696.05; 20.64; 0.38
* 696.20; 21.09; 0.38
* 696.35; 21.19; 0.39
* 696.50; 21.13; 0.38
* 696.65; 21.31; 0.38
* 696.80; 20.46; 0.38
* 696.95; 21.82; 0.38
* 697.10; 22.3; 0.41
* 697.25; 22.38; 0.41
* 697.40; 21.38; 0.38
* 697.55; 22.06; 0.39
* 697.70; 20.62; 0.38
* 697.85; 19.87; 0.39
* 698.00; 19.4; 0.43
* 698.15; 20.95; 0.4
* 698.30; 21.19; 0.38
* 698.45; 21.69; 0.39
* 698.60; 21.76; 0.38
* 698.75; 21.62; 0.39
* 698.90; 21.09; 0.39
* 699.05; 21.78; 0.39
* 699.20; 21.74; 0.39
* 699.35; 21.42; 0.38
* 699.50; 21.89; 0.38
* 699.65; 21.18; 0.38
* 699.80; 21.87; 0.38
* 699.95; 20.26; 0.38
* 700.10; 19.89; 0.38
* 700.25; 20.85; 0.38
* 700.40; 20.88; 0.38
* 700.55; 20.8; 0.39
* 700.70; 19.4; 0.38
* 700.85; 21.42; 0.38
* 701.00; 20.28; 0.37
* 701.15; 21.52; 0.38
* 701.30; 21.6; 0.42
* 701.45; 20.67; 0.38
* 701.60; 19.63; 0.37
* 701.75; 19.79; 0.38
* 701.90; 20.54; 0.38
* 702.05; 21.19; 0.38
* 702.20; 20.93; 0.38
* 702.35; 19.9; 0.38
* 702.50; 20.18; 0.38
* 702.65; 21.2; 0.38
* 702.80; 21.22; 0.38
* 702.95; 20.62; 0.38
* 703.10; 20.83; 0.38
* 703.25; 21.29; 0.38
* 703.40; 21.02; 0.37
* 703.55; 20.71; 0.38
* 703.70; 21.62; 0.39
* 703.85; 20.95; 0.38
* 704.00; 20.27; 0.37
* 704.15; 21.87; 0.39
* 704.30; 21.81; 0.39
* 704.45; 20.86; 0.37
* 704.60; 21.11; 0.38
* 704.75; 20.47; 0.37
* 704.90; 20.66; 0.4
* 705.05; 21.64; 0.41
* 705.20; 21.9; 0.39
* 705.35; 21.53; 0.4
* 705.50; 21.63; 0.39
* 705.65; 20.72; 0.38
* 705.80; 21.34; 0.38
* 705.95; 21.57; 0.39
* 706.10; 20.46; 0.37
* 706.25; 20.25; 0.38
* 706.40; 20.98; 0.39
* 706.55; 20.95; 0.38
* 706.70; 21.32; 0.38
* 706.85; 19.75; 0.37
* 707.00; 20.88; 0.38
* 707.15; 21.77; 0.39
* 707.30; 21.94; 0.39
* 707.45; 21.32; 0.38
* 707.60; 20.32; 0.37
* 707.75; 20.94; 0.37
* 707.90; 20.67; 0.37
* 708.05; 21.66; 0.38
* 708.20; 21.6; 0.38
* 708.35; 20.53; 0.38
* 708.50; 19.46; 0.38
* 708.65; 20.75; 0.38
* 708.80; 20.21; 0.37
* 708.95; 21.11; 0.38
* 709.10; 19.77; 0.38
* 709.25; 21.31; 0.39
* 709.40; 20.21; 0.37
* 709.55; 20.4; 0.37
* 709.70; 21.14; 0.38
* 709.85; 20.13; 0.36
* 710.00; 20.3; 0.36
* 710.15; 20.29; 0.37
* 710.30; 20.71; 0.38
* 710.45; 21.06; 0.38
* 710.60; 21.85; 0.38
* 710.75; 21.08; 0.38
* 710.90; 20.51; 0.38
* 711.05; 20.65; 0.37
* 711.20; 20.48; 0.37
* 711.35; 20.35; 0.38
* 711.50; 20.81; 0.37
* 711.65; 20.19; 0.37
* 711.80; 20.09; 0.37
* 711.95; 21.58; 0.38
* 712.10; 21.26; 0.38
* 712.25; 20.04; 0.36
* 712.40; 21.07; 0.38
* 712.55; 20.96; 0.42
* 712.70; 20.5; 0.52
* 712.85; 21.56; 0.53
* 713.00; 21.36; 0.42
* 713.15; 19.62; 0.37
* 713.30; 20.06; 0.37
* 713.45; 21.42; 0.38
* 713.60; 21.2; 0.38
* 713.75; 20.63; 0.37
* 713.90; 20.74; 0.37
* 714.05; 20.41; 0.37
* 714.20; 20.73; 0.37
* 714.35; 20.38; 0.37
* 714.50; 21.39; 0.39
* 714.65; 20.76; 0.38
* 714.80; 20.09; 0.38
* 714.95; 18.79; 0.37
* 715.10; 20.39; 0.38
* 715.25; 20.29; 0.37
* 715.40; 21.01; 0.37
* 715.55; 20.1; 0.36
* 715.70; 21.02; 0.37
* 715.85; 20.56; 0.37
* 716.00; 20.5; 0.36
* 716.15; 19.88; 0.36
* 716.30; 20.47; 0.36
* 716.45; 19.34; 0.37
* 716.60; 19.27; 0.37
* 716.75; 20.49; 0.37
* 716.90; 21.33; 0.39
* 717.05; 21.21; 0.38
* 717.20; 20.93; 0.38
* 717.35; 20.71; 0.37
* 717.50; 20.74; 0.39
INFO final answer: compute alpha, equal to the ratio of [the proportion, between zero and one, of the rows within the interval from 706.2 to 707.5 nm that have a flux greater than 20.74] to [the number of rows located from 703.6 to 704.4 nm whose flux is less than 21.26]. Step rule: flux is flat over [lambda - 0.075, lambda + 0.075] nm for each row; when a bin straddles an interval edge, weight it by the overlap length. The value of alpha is 0.39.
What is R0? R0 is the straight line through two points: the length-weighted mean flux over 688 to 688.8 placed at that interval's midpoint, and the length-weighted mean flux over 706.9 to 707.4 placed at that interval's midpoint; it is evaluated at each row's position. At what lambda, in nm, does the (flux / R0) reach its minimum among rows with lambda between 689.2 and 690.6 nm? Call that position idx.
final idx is 689.60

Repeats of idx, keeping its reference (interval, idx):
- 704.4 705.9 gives 704.75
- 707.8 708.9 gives 708.50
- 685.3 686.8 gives 685.55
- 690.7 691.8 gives 691.70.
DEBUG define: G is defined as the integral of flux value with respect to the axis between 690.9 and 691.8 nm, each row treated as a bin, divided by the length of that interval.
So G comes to 21.4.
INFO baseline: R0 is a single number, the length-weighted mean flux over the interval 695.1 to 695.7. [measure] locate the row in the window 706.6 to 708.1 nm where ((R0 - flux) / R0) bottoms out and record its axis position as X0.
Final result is 707.30 nm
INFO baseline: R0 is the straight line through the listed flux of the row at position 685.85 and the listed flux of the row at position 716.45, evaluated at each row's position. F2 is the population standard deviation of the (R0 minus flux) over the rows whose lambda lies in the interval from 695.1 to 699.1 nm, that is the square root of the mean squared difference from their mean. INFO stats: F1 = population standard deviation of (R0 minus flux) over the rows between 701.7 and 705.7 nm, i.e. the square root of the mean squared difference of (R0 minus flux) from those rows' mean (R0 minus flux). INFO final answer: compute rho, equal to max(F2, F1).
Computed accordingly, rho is 0.68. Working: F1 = 0.61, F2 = 0.68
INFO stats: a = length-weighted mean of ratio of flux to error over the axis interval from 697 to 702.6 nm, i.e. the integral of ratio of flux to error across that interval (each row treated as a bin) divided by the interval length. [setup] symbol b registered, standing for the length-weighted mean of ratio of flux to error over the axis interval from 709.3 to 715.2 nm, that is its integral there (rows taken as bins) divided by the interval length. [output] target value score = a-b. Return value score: 0.3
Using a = 54.4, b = 54.1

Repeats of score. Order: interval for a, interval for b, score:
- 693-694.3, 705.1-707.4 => -0.4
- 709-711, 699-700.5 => -0.3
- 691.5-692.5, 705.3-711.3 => -1.5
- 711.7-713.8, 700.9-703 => -1.8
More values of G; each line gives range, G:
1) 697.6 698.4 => 20.5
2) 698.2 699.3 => 21.5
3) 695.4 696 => 21.4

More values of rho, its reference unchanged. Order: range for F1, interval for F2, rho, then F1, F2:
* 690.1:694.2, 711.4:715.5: 0.62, 0.56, 0.62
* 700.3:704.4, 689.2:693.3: 0.68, 0.68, 0.52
